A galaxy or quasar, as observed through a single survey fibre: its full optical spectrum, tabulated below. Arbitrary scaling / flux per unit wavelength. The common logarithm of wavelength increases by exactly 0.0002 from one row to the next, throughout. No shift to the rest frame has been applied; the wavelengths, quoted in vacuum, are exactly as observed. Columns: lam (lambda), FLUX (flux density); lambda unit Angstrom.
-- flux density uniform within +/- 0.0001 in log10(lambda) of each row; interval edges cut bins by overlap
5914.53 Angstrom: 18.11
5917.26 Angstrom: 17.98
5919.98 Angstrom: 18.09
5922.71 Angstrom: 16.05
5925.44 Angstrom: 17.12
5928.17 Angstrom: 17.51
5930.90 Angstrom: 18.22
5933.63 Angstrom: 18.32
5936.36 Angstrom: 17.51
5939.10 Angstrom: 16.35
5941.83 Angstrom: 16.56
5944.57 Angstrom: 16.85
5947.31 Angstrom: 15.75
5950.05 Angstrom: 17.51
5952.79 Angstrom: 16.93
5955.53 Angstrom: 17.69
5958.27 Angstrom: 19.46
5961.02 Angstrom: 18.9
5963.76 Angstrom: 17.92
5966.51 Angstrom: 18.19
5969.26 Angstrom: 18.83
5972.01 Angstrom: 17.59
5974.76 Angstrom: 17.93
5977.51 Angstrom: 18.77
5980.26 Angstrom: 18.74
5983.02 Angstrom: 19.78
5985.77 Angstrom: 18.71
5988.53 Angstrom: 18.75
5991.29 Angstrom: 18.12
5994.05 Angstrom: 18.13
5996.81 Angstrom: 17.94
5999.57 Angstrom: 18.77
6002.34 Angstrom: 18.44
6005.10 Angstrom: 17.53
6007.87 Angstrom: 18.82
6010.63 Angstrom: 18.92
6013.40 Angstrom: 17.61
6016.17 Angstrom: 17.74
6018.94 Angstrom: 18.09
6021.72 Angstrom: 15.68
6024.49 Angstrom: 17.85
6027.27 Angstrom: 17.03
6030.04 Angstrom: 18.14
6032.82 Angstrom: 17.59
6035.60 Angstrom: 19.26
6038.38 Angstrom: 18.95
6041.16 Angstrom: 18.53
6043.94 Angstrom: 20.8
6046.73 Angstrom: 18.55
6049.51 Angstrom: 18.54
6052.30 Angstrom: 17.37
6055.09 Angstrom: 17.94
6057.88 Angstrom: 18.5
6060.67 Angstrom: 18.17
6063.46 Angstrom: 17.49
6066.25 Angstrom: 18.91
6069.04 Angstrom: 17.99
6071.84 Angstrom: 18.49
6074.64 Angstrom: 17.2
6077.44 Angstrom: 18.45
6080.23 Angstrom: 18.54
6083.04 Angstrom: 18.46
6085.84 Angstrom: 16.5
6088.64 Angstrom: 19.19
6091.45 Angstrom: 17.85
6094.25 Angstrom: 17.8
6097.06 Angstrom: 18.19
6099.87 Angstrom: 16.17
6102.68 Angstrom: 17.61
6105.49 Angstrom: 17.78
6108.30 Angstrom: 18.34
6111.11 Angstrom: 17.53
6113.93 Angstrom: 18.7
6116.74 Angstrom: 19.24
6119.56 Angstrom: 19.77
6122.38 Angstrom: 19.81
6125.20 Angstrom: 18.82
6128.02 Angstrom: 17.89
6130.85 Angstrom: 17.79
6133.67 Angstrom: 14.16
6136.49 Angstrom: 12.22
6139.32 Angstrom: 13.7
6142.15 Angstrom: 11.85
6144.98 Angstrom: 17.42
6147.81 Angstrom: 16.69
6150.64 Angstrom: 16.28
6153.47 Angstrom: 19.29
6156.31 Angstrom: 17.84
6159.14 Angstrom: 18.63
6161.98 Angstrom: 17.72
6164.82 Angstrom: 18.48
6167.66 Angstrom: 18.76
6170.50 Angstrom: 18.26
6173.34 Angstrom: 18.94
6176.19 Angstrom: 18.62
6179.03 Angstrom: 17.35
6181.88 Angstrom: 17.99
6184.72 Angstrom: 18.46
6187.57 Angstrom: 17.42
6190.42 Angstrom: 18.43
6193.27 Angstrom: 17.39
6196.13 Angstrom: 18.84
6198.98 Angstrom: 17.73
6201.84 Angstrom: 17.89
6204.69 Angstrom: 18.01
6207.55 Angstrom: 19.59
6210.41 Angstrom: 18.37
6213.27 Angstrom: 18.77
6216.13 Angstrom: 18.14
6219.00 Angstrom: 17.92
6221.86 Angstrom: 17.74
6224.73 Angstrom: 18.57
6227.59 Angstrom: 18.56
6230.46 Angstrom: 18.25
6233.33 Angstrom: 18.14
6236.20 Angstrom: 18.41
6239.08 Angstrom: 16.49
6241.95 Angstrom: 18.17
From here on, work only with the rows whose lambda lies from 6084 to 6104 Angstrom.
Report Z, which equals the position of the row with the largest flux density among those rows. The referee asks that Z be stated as 6088.64 Angstrom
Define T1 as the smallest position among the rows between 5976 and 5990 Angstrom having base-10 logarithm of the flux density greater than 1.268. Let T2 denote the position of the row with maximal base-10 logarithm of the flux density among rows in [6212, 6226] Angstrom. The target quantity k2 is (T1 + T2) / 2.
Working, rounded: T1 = 5977.51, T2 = 6213.27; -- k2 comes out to 6095.4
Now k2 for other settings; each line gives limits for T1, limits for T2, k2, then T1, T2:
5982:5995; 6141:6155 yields 6068.2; 5983.02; 6153.47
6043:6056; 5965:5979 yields 6006.6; 6043.94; 5969.26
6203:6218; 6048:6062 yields 6128.5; 6207.55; 6049.51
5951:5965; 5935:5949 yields 5947.3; 5958.27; 5936.36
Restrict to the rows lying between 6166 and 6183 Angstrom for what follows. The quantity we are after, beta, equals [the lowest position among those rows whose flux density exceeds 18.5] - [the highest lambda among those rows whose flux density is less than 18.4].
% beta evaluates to -14.2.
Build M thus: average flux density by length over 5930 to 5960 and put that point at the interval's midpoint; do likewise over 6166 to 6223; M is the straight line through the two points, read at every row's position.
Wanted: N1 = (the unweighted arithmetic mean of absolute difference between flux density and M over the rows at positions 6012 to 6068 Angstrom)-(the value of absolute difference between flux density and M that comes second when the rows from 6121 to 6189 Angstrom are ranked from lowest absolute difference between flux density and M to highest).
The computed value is 0.65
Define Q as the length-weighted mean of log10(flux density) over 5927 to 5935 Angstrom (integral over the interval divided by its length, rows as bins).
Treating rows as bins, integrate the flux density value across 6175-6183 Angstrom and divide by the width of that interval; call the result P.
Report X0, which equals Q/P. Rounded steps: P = 18.0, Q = 1.26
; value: 0.0699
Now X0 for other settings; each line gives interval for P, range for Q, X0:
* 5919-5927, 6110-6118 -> 0.0744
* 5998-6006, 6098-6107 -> 0.0676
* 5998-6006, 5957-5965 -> 0.0696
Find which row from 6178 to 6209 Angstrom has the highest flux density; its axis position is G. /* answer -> 6207.55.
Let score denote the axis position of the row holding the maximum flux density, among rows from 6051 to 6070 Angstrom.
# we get 6066.25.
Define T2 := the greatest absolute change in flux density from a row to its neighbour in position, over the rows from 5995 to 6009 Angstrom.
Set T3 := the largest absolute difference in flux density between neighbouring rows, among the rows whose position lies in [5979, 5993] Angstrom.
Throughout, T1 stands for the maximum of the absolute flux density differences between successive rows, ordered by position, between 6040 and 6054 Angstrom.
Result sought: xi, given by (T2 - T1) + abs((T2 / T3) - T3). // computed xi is -0.8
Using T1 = 2.3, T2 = 1.3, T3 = 1.07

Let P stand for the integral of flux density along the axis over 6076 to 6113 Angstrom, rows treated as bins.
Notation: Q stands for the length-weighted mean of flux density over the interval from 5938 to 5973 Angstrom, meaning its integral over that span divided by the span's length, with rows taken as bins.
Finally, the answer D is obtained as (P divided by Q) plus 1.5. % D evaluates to 39.1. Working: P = 662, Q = 17.6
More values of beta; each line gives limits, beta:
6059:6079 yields -8.4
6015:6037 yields 2.8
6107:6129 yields -14.1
